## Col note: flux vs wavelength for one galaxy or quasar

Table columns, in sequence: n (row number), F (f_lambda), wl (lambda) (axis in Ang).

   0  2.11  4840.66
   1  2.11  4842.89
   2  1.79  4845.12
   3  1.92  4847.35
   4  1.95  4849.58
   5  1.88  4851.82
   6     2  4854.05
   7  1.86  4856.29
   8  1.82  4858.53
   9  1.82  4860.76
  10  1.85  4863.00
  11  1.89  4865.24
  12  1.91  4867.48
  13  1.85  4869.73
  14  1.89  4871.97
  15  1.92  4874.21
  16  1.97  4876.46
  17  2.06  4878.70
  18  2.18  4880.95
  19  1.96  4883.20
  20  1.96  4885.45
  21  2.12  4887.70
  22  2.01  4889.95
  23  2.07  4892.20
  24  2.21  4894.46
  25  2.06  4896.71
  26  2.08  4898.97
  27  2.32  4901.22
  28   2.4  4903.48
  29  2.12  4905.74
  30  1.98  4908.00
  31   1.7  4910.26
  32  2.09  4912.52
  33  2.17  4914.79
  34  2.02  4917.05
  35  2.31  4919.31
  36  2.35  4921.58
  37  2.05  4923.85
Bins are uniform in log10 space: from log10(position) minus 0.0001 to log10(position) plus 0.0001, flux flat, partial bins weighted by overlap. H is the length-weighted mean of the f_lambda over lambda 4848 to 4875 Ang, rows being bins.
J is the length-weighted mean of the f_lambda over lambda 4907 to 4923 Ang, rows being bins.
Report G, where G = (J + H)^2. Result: 15.8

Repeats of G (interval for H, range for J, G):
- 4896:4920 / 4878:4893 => 17.3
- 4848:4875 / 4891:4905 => 16.6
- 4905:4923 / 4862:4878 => 15.9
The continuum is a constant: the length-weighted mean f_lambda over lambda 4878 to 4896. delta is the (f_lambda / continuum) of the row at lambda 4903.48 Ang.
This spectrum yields 1.16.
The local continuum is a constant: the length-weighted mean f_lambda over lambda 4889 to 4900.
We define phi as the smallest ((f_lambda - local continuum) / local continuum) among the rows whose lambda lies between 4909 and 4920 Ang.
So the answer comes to -0.185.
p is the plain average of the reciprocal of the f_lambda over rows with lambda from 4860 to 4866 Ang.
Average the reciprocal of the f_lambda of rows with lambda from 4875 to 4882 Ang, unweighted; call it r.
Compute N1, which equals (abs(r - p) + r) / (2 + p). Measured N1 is 0.213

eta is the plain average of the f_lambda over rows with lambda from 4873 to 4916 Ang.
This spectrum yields 2.07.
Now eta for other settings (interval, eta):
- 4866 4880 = 1.93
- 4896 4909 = 2.16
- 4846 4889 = 1.94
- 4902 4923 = 2.13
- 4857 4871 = 1.86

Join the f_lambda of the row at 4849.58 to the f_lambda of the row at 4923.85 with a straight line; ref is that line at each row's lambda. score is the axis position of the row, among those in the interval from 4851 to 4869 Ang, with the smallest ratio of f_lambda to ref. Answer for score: 4860.76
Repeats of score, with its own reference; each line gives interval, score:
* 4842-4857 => 4845.12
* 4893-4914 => 4910.26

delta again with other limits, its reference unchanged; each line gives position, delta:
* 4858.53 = 0.88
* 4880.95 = 1.05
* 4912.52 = 1.01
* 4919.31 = 1.12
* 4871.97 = 0.91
